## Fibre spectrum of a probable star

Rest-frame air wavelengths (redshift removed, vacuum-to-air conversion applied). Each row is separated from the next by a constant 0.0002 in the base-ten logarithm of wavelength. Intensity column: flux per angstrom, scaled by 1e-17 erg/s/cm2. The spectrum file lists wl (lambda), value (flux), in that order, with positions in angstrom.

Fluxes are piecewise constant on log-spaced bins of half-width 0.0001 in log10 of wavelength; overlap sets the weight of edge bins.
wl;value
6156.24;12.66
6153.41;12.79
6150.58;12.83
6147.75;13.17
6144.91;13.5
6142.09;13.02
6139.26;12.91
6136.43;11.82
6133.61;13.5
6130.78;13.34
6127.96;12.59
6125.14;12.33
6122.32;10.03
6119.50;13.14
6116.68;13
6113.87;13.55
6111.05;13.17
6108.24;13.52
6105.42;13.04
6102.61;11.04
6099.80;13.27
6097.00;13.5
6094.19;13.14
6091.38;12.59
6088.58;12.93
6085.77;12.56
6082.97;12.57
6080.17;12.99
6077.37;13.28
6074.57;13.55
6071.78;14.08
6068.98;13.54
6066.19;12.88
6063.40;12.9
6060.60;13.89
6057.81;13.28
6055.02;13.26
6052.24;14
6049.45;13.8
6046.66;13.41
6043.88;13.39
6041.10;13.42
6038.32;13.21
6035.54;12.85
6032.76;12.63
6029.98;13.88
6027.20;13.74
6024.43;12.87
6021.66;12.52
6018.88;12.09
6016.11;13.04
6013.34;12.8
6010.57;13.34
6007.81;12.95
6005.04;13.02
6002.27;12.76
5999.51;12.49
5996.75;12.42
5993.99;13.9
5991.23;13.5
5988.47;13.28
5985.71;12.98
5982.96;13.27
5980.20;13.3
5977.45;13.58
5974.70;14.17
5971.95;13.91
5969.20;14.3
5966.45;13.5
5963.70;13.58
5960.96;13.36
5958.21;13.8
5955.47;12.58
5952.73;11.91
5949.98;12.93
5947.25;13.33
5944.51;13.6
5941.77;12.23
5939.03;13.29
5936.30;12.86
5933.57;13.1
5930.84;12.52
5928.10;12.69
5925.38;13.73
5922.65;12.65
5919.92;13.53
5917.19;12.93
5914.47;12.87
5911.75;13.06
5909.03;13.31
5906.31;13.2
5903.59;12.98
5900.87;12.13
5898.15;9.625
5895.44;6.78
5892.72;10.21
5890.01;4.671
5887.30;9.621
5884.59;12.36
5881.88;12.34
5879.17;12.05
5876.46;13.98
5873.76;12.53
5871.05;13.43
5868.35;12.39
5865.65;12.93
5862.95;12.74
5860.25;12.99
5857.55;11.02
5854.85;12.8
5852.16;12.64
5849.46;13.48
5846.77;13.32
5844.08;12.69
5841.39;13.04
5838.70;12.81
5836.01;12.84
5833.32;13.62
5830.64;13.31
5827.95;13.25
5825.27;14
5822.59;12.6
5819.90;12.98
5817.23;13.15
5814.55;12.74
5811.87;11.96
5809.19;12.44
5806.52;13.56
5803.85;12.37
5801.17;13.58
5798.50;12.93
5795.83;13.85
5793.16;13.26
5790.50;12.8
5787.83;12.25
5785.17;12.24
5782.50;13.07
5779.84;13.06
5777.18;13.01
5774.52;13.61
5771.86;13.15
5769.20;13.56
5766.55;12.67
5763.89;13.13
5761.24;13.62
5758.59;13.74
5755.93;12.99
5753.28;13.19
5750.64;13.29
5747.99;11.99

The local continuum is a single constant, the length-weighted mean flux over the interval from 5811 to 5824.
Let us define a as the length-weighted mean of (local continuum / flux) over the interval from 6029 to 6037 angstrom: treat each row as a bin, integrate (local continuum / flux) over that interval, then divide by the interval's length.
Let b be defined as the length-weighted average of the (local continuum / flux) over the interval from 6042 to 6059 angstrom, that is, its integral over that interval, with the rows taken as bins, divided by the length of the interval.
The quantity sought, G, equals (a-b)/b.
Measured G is 0.03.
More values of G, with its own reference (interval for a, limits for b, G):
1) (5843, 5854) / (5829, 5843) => 0.01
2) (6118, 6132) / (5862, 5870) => 0.05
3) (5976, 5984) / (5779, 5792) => -0.05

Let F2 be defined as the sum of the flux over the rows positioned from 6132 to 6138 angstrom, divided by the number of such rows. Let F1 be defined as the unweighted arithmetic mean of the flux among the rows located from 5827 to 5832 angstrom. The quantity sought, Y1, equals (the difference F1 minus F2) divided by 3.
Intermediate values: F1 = 13.3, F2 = 12.7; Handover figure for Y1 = 0.21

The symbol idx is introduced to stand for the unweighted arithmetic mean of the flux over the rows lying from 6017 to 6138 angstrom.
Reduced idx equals 13.03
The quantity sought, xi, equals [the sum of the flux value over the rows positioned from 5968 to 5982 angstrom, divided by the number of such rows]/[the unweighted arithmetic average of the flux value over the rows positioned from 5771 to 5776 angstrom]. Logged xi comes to 1.04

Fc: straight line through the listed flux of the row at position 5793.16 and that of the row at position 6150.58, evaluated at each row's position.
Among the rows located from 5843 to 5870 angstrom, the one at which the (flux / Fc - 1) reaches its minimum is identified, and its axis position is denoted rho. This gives 5857.55 angstrom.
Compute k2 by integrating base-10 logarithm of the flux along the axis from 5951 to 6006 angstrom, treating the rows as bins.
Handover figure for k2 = 62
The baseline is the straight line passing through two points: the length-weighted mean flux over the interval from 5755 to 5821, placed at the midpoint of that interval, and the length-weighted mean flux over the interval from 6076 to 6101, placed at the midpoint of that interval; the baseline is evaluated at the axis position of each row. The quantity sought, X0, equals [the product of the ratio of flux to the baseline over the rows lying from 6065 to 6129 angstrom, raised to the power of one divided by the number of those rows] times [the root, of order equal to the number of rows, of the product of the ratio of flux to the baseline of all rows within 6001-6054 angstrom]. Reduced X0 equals 1.00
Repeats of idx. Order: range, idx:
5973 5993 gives 13.44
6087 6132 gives 12.76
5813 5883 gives 12.91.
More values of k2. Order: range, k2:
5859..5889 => 33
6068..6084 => 18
